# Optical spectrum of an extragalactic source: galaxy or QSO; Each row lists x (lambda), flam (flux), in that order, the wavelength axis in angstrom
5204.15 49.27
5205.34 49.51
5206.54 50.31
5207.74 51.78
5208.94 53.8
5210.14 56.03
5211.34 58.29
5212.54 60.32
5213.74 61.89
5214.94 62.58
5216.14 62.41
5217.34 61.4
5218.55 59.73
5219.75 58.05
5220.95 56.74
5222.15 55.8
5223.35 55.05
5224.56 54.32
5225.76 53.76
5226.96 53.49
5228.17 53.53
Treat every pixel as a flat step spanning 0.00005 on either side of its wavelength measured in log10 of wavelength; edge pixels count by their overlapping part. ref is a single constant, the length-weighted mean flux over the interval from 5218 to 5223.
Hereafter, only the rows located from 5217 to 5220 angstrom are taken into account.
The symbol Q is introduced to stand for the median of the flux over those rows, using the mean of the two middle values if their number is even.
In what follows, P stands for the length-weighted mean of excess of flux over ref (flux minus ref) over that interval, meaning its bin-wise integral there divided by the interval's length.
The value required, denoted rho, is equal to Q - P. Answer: 57.5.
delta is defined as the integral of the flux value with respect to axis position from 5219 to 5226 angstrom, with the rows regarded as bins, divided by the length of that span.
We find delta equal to 55.8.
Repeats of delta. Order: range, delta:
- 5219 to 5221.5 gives 57.6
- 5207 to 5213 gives 55.8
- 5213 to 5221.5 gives 60.4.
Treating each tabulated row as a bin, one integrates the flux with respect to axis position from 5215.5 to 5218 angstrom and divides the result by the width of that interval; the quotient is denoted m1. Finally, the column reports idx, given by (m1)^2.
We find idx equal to 3809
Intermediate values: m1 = 62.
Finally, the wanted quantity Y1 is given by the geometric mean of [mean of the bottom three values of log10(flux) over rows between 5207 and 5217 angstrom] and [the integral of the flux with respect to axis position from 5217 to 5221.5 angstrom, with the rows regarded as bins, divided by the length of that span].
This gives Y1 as 10.1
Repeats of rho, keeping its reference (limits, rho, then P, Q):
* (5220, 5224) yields 57.3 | -1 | 56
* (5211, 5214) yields 57.7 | 3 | 60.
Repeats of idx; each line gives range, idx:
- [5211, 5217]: 3754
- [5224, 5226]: 2934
